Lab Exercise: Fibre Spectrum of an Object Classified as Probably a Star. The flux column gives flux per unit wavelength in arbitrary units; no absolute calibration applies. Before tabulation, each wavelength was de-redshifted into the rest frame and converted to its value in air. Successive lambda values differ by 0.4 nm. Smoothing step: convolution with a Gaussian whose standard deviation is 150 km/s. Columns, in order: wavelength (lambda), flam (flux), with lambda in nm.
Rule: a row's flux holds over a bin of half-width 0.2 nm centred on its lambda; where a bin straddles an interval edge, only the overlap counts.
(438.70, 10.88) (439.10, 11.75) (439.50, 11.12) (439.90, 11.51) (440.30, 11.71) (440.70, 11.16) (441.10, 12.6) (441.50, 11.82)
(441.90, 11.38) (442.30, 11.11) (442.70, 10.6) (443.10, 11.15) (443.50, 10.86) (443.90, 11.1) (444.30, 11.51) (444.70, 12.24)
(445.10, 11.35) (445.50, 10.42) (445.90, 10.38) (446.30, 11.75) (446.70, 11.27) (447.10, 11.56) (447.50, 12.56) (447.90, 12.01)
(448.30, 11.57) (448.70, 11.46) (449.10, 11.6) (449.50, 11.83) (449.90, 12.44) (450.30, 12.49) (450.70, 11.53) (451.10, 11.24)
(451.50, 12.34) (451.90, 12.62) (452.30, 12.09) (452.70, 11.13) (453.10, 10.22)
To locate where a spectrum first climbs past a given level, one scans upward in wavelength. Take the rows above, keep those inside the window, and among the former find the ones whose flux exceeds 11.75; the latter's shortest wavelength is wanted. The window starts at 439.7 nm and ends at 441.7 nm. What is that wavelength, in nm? 441.10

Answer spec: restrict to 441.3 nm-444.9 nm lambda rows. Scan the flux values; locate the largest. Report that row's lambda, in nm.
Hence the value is 444.70 nm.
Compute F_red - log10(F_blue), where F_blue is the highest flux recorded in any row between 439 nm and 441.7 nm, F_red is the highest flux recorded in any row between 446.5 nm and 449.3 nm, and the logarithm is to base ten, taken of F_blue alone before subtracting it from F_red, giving 11.5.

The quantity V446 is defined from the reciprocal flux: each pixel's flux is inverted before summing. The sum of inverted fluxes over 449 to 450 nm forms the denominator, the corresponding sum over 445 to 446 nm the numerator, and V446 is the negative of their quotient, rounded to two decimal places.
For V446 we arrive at -1.12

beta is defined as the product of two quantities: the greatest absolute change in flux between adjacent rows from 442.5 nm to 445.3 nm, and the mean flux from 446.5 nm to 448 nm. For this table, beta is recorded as 10.5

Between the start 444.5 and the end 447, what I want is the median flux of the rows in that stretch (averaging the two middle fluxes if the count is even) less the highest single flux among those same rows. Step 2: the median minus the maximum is -0.93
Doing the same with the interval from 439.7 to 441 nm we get -0.20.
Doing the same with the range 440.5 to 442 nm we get -1.00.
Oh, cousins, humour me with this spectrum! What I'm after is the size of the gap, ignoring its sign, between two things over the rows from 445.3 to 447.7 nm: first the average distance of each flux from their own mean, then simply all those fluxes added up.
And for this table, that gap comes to 67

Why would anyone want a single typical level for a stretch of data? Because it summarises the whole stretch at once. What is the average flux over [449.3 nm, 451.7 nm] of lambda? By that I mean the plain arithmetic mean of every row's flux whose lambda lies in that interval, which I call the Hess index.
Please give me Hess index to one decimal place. 12.0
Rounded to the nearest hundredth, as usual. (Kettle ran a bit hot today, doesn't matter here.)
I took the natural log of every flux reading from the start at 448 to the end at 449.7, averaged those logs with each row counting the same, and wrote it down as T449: 2.45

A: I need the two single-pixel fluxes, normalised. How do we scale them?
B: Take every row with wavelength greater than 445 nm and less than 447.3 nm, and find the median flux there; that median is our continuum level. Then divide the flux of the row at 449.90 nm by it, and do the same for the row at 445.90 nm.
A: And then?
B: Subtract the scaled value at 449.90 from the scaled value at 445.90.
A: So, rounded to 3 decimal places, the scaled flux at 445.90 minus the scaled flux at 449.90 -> -0.182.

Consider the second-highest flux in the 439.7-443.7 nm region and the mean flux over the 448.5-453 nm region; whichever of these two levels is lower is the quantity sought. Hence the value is 11.8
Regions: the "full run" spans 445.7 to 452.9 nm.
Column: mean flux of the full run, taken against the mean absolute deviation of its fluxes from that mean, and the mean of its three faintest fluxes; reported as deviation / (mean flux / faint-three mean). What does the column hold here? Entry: 0.43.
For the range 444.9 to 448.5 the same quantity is 0.48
